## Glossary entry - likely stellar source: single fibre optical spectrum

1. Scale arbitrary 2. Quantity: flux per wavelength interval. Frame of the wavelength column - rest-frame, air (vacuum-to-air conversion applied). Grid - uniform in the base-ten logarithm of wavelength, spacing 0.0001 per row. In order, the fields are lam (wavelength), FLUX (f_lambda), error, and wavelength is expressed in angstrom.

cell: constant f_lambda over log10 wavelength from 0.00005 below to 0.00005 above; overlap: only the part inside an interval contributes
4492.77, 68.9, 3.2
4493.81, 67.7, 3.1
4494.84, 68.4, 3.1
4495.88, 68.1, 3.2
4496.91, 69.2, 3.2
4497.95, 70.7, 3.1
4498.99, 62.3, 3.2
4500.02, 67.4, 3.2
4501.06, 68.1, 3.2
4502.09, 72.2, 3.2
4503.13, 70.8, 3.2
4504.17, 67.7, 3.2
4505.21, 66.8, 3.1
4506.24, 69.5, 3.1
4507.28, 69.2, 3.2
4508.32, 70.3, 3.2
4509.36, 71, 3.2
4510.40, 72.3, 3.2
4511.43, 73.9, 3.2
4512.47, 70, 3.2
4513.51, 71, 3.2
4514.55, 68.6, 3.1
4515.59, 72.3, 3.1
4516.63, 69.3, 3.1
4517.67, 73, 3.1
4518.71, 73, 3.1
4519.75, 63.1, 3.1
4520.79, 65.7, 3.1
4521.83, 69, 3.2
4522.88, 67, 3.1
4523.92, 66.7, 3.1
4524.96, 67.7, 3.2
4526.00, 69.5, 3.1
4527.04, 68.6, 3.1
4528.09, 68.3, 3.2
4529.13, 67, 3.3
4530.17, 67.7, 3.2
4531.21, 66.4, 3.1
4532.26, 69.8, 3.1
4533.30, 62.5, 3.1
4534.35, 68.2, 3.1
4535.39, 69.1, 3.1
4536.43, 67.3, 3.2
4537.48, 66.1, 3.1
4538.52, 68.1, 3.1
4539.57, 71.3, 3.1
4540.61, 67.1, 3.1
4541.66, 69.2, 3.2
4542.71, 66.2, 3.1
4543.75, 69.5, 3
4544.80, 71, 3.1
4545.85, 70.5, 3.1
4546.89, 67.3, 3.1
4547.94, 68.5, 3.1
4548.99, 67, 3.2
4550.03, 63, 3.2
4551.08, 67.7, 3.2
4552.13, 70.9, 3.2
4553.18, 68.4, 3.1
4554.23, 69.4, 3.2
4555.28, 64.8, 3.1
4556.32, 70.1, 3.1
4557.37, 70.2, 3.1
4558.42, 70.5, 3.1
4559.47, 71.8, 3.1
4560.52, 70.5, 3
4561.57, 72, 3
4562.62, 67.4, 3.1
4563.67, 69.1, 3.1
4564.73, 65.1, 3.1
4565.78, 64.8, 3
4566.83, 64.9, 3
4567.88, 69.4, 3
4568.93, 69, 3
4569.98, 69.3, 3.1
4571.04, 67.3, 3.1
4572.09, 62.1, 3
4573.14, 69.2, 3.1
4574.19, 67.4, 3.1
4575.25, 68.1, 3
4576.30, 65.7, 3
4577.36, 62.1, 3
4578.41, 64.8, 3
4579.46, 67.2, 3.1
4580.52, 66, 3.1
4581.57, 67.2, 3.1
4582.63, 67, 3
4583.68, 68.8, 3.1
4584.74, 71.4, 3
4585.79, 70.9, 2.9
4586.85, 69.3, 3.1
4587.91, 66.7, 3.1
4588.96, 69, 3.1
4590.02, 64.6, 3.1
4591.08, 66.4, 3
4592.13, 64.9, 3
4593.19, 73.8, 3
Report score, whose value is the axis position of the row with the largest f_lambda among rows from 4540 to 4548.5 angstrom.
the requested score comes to 4544.80 angstrom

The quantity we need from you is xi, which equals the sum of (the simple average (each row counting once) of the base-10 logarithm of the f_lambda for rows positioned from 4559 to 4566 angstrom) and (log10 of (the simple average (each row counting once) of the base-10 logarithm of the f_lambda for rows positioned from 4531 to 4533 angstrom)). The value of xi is 2.10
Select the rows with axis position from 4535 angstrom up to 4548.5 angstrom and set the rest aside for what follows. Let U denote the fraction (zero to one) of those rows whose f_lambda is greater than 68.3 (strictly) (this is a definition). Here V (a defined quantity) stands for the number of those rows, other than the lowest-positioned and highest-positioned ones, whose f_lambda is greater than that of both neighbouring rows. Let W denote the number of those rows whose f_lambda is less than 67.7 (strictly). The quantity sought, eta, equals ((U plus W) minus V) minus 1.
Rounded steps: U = 0.54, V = 3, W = 5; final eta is 1.5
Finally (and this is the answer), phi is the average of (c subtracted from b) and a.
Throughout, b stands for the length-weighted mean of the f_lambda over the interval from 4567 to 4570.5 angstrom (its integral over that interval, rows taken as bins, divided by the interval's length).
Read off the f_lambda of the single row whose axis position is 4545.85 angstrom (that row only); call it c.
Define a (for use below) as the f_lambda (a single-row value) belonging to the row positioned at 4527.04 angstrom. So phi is 33.5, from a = 68.6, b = 68.9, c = 70.5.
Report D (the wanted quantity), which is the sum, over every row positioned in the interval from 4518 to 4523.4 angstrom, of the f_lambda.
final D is 338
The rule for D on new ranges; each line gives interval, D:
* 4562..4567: 331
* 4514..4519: 356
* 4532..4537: 337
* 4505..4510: 347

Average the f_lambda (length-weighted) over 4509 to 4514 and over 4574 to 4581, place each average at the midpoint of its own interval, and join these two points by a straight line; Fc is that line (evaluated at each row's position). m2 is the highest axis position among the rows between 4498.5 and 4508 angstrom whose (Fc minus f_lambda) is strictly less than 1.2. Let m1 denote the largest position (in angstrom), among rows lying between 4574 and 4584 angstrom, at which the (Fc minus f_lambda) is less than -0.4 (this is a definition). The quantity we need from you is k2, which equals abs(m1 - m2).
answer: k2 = 81.6 angstrom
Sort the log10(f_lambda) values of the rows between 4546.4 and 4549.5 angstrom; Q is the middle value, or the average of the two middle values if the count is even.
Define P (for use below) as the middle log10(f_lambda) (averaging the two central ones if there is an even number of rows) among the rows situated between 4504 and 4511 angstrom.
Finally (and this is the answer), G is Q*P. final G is 3.37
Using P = 1.84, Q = 1.83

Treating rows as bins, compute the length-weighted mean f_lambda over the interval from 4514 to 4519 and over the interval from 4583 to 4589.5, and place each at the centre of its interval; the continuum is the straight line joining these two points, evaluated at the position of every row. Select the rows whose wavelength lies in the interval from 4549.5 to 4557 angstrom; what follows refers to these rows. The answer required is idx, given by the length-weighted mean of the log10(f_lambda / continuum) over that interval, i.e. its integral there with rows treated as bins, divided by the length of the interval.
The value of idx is -0.015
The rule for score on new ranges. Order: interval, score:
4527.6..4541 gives 4539.57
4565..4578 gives 4567.88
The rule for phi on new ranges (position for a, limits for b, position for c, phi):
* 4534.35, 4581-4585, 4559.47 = 32.4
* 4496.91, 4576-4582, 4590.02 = 35.0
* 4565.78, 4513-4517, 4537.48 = 34.5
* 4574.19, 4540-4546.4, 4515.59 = 32.0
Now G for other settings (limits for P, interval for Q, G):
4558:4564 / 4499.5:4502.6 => 3.39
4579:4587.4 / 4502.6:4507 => 3.36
